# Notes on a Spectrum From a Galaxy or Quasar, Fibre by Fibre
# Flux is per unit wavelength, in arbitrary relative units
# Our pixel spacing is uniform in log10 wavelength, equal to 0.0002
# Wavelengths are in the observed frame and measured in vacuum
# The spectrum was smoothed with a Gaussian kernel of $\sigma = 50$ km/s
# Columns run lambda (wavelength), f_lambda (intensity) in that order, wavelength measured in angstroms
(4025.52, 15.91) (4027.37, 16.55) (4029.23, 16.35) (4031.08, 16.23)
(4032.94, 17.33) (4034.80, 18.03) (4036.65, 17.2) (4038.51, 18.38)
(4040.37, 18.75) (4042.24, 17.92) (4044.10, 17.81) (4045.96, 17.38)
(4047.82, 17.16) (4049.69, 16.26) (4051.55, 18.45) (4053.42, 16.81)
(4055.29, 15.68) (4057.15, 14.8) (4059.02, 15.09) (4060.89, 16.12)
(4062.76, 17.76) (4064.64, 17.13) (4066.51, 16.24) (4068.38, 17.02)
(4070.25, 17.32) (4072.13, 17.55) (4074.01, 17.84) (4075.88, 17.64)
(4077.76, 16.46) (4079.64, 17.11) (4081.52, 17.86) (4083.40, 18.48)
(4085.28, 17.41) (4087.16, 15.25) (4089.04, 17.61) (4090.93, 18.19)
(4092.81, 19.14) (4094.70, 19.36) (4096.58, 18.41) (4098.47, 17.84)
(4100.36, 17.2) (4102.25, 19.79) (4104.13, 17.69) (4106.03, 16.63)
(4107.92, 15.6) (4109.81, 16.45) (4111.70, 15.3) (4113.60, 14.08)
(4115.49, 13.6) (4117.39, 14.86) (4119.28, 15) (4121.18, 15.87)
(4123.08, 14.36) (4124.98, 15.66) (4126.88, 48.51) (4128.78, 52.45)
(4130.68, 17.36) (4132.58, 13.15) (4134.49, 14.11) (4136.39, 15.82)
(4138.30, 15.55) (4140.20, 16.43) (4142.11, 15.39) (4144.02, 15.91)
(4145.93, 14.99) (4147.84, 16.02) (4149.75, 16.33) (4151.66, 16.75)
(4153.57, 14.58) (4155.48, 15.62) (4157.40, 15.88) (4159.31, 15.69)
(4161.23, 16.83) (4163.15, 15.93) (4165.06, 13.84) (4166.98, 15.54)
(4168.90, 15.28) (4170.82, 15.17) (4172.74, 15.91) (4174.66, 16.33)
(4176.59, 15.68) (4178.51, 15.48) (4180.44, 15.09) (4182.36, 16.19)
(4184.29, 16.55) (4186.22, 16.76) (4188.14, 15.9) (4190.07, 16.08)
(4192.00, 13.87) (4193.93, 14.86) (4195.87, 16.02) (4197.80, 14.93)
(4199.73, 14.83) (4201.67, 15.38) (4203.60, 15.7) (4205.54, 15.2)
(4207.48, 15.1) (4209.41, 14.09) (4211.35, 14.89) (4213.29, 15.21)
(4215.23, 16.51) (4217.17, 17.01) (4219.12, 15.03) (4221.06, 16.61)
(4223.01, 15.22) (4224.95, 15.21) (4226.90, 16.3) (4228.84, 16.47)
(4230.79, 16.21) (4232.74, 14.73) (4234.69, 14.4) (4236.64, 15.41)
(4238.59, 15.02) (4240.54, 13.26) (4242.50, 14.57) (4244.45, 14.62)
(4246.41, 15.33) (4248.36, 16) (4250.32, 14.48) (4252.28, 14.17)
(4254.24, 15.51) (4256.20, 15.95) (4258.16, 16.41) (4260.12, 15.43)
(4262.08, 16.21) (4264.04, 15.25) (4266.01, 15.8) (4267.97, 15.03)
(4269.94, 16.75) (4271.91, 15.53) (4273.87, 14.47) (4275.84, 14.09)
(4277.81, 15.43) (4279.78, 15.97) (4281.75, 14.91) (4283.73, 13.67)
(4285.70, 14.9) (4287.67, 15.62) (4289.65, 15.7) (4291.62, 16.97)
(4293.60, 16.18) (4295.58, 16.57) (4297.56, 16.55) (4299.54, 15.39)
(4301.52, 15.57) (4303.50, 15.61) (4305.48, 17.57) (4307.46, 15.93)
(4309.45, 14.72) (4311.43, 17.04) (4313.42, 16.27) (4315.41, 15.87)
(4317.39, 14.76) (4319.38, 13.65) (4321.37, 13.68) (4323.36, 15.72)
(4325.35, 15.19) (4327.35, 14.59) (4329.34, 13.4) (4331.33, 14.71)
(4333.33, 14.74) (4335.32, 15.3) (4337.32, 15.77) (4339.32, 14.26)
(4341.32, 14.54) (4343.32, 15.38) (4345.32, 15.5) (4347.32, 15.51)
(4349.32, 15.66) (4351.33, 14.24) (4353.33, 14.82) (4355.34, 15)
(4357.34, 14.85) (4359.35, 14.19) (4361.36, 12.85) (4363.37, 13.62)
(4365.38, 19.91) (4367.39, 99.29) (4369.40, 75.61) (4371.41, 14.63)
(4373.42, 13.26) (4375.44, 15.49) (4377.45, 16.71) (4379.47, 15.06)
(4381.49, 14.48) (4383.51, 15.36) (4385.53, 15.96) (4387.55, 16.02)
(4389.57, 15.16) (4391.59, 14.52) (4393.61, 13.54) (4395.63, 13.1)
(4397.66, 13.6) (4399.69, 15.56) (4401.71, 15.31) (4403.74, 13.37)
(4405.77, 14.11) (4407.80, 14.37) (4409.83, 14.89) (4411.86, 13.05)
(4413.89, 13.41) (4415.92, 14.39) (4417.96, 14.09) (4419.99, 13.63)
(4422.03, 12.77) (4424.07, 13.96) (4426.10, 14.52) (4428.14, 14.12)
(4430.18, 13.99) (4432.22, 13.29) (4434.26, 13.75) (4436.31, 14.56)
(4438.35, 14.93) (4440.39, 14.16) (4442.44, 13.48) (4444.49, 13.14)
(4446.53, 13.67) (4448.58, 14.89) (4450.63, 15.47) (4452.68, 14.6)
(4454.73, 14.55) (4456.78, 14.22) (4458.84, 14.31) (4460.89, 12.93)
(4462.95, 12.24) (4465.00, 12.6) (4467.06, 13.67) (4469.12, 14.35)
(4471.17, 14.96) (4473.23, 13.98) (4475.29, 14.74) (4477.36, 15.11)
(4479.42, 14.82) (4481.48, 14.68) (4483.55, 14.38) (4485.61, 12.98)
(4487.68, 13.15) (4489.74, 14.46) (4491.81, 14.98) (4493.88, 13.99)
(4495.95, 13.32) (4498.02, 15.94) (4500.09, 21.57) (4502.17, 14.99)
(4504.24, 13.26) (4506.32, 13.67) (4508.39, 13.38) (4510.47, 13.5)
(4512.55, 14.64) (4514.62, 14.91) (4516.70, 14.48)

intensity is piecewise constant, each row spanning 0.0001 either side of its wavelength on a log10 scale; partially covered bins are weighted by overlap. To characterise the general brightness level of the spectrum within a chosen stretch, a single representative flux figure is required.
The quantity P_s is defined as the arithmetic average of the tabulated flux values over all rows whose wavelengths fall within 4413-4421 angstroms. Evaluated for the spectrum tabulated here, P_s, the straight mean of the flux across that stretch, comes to 13.9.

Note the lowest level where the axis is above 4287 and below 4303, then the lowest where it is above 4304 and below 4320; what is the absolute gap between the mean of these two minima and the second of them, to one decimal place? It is 0.9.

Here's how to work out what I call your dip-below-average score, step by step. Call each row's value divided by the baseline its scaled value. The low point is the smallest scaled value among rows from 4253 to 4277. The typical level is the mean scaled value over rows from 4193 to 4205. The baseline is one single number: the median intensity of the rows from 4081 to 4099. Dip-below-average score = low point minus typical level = -0.07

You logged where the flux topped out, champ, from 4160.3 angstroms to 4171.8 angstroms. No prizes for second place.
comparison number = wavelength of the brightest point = 4161.23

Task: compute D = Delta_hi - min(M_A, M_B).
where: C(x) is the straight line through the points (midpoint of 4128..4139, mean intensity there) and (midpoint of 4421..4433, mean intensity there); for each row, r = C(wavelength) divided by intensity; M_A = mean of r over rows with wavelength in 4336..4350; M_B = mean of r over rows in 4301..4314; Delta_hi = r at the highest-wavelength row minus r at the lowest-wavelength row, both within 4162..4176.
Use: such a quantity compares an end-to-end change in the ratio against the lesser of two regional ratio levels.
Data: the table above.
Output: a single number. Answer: -1.1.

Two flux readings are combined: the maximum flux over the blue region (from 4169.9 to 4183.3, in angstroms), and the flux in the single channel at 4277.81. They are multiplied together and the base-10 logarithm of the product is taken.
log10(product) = 2.40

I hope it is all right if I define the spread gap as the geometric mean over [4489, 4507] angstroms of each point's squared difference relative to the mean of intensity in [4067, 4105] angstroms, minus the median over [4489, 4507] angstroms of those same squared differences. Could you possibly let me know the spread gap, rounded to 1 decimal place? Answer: -2.9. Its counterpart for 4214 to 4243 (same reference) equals -2.2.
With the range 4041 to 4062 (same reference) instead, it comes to -0.3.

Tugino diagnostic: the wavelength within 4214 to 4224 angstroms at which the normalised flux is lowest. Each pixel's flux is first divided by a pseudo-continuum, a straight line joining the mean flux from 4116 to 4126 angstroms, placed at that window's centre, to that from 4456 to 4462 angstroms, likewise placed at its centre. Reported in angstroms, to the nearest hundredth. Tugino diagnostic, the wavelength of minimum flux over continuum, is 4219.12 angstroms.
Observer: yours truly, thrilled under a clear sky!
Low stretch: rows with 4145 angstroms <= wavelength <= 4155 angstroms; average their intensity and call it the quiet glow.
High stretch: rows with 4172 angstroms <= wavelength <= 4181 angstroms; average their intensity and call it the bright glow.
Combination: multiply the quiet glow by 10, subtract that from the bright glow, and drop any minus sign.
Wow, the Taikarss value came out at 142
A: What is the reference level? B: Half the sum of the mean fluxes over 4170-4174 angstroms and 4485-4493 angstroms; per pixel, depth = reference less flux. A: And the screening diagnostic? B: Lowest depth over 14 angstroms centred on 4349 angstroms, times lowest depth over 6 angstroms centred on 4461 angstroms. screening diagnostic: -0.4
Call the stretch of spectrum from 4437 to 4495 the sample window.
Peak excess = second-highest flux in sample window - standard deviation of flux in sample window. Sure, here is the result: 14.3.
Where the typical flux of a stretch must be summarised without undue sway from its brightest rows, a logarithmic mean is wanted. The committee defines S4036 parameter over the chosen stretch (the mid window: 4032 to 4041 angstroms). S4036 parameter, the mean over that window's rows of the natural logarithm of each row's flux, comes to 2.89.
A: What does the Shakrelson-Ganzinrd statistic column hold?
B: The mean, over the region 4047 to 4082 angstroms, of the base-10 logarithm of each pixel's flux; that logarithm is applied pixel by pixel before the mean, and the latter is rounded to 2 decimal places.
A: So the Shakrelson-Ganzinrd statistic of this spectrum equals 1.23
